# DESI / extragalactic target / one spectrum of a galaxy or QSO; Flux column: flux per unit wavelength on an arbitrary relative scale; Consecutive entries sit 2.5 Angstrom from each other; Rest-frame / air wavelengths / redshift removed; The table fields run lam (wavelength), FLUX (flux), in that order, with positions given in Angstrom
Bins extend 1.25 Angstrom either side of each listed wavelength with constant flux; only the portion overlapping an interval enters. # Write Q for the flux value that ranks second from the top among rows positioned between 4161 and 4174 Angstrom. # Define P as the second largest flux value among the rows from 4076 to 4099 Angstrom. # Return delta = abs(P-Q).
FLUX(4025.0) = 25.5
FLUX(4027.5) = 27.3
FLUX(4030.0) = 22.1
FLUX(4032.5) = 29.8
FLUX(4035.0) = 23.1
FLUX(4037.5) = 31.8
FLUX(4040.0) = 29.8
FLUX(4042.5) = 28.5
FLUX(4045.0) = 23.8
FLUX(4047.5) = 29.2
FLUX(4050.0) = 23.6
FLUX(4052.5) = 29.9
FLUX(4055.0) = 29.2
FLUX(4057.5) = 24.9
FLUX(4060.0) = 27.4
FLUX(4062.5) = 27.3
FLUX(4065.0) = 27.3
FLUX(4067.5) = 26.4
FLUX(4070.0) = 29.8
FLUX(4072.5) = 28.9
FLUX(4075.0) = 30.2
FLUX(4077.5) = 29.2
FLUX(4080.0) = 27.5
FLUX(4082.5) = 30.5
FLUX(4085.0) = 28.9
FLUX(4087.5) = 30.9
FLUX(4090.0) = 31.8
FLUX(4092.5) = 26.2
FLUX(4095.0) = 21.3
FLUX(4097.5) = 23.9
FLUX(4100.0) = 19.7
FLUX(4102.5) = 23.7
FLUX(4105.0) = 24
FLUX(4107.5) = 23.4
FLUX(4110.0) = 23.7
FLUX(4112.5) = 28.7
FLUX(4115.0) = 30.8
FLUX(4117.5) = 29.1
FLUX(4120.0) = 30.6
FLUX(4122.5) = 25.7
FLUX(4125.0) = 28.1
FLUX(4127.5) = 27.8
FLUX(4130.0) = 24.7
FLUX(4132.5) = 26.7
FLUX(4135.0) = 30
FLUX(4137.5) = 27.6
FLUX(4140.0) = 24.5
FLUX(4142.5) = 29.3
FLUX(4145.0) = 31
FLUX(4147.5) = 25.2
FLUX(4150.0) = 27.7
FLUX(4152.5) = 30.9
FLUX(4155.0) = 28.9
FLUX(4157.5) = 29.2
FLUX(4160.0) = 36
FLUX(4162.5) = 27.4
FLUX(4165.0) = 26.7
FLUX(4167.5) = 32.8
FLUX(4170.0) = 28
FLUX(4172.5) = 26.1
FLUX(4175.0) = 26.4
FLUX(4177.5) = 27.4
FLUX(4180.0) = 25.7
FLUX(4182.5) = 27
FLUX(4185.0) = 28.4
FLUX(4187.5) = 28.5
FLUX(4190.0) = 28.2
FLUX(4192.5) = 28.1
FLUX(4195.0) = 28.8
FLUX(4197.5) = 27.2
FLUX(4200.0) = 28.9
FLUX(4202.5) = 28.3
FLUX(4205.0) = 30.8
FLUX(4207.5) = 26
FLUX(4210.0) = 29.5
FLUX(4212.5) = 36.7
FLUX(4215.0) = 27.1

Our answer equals 2.9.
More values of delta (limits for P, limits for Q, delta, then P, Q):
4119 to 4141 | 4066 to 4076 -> 0.2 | 30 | 29.8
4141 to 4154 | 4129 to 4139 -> 3.3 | 30.9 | 27.6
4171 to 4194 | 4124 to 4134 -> 0.6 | 28.4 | 27.8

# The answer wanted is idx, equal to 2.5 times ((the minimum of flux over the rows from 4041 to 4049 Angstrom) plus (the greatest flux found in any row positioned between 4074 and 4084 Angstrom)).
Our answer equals 136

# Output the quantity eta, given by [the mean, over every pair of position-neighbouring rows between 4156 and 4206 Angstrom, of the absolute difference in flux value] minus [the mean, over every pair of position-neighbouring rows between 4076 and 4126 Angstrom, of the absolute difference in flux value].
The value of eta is -0.4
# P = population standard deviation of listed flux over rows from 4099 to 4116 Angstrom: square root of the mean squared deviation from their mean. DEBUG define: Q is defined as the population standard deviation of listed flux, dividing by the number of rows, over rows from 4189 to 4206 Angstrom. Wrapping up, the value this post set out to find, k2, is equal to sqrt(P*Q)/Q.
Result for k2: 1.8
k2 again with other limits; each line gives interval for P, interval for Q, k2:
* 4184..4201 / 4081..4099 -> 0.4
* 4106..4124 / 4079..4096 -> 0.9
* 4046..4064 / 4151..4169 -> 0.9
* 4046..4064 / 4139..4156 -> 1.0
